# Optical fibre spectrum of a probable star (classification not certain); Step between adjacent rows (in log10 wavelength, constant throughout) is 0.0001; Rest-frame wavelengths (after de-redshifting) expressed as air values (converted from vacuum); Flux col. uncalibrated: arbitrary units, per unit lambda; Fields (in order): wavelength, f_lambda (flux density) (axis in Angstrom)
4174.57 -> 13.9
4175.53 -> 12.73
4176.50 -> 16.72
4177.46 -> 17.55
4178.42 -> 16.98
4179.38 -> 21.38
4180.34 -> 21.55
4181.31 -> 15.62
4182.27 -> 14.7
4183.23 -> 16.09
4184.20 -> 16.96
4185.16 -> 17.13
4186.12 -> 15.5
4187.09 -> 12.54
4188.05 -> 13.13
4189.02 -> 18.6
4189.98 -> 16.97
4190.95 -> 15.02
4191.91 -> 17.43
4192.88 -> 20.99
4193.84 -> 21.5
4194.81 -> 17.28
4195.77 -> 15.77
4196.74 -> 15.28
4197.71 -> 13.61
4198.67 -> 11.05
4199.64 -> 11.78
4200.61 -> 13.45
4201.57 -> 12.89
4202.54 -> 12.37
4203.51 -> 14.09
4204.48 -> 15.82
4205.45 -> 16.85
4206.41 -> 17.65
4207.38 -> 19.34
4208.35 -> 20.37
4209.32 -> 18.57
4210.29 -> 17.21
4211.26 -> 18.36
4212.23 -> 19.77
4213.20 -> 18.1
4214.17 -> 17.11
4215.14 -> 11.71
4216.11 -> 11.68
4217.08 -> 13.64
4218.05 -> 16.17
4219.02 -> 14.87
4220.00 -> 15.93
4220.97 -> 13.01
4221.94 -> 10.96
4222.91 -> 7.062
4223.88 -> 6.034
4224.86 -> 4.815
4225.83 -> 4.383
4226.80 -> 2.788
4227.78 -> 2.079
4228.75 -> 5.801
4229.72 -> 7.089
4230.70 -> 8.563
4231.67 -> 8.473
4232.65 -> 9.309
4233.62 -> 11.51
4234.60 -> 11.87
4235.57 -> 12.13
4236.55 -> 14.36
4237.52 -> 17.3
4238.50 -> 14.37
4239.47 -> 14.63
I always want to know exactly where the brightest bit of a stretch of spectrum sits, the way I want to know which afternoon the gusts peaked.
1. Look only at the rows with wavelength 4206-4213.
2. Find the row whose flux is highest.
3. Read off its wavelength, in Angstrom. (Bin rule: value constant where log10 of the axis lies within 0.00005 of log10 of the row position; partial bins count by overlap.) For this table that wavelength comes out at 4208.35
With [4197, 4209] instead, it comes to 4208.35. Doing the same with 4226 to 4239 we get 4237.52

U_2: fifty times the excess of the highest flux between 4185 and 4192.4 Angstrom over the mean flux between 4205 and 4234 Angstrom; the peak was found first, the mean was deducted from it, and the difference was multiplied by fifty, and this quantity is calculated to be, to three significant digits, 315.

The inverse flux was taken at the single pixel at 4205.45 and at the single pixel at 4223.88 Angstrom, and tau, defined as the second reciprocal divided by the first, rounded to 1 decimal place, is 2.8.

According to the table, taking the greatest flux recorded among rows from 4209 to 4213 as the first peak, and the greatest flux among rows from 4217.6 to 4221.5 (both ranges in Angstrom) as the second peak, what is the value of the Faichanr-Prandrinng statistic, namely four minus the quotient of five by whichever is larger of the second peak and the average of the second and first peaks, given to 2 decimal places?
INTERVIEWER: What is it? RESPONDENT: 3.72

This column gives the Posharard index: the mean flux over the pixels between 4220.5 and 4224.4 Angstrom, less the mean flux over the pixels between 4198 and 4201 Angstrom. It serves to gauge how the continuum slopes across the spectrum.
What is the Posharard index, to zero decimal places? -3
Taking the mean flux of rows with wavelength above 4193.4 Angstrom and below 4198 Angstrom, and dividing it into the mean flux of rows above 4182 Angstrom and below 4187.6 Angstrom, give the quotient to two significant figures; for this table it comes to 0.93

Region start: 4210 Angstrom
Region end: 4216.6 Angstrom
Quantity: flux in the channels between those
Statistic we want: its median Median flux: 17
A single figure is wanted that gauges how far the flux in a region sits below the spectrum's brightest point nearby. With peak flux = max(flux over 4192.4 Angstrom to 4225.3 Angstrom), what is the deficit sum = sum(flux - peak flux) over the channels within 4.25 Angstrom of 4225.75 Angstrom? -142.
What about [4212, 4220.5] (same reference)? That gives -55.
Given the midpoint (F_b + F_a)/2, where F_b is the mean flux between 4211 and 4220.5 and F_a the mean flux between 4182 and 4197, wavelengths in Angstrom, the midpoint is 16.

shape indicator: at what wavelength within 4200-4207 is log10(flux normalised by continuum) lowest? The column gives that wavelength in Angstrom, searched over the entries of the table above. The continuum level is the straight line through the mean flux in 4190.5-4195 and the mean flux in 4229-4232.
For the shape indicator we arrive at 4202.54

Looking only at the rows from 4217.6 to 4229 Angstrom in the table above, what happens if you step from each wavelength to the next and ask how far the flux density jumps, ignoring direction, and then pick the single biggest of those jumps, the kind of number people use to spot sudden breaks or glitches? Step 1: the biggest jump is 3.9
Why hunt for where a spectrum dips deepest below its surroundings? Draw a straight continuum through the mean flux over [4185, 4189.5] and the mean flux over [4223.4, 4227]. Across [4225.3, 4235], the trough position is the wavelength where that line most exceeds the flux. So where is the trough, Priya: 4227.78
